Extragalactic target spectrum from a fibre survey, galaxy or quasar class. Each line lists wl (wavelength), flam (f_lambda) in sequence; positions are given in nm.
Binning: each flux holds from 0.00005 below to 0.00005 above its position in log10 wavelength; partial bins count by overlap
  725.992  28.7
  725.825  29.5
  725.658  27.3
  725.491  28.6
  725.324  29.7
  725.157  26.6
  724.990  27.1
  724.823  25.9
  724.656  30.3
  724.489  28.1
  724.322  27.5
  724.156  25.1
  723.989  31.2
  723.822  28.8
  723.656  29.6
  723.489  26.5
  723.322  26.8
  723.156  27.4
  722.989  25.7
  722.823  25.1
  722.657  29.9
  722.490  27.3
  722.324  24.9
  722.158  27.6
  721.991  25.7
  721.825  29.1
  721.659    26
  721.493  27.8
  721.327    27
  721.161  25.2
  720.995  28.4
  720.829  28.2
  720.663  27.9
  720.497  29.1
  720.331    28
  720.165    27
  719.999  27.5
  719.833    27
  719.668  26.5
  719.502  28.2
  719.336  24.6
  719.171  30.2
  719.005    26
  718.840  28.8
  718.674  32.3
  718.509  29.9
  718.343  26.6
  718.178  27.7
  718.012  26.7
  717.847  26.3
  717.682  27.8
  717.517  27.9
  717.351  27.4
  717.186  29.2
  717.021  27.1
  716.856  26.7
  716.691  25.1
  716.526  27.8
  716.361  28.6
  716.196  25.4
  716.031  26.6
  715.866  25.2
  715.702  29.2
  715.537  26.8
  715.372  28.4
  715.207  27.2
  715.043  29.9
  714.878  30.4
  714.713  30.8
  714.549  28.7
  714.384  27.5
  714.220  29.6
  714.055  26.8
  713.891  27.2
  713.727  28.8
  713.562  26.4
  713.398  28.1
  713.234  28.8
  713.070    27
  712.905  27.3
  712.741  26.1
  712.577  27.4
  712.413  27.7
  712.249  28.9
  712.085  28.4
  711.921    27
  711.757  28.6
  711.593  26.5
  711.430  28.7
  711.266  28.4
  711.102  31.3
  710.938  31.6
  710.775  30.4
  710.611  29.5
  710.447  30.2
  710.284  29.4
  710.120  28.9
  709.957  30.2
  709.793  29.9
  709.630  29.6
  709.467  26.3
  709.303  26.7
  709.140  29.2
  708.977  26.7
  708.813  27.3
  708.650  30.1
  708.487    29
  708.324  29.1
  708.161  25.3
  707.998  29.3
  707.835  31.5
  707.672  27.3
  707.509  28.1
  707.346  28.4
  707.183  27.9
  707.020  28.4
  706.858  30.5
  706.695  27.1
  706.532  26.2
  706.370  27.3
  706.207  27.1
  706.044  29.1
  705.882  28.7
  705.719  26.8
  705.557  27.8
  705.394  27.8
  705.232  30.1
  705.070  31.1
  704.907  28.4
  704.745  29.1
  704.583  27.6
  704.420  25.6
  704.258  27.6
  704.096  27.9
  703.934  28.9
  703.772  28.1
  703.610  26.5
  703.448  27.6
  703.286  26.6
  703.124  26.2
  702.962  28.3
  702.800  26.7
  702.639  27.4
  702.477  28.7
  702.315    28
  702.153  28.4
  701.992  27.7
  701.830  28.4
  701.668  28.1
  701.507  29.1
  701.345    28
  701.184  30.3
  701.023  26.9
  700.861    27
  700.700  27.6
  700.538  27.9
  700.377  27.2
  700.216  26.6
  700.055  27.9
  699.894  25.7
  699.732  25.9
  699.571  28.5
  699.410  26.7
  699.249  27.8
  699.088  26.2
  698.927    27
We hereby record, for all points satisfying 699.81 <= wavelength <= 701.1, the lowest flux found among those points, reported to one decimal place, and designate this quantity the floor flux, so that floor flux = 25.7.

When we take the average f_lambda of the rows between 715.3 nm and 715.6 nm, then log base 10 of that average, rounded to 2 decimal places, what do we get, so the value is 1.44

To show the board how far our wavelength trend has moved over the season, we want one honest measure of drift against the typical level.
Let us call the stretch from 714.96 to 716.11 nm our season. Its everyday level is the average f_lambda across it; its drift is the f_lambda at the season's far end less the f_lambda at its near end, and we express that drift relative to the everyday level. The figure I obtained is -0.12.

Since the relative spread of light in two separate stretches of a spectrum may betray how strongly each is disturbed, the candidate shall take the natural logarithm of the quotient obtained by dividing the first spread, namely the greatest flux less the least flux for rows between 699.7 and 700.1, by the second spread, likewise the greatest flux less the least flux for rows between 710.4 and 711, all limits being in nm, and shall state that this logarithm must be 0.05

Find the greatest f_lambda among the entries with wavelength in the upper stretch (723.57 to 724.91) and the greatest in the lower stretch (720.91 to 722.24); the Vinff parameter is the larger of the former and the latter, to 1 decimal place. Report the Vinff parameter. 31.2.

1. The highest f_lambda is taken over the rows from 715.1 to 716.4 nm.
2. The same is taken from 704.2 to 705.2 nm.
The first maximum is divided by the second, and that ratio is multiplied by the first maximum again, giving 27.4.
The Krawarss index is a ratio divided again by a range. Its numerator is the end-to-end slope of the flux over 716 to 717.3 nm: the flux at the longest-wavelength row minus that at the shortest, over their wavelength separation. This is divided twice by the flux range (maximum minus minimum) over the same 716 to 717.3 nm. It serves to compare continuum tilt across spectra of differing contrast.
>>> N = 0.13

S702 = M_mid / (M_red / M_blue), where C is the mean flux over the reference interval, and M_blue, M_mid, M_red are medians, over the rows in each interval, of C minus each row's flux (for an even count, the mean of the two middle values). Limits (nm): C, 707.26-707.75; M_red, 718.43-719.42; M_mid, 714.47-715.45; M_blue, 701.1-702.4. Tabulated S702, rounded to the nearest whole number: 0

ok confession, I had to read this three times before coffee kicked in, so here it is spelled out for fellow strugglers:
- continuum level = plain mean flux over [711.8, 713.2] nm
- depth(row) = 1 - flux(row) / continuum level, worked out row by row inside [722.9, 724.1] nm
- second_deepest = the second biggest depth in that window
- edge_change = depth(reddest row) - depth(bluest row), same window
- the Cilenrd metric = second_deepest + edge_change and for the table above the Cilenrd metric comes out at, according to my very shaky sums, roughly -0.16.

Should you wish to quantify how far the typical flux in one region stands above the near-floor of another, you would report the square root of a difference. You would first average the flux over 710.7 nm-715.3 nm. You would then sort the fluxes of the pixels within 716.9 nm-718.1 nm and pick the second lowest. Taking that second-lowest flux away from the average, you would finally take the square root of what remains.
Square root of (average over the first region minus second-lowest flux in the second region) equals 1.31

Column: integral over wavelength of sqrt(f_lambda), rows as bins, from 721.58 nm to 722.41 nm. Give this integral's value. 4.29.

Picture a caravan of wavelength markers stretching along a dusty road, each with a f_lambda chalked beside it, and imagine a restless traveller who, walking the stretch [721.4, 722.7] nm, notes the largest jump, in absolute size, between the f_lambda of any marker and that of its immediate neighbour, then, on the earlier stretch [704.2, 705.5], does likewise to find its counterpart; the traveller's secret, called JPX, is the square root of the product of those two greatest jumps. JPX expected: 3.0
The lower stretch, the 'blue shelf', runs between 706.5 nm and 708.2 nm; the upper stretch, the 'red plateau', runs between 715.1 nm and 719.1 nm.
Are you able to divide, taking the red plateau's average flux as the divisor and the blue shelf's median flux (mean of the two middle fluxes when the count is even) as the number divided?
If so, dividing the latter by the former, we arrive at 1.02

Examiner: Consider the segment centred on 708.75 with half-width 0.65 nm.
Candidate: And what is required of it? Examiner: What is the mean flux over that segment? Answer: 27.9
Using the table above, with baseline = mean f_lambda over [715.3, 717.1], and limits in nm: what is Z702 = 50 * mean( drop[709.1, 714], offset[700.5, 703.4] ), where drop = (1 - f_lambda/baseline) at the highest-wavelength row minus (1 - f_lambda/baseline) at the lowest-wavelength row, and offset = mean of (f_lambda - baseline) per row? 23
